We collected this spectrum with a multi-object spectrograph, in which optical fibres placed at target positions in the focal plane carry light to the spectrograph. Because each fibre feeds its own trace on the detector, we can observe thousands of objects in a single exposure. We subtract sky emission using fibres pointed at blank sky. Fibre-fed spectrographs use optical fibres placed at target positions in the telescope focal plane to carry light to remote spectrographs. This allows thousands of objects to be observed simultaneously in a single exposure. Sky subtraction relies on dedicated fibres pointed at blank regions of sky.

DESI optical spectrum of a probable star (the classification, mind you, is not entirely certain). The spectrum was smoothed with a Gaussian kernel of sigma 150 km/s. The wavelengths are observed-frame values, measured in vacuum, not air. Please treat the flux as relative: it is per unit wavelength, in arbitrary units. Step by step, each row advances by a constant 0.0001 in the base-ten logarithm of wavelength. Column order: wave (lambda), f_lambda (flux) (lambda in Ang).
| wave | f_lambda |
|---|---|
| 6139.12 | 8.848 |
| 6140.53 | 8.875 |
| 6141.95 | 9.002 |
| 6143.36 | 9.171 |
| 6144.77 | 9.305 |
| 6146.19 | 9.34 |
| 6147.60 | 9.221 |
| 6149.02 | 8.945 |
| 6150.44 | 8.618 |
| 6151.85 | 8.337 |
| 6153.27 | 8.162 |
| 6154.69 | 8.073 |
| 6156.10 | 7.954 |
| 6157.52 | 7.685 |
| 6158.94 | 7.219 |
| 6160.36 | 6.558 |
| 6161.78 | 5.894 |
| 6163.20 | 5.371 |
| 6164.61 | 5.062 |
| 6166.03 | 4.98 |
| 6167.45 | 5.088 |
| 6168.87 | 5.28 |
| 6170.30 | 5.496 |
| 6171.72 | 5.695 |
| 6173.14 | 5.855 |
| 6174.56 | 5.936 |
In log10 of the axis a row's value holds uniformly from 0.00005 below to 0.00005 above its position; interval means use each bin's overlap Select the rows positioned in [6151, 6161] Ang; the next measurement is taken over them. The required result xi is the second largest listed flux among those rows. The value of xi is 8.162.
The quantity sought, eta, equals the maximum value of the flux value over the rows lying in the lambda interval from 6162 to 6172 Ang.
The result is 5.695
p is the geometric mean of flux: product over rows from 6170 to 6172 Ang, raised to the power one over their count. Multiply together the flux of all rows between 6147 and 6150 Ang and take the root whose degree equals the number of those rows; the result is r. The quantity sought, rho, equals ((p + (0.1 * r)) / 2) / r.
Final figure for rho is 0.4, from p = 5.6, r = 9.08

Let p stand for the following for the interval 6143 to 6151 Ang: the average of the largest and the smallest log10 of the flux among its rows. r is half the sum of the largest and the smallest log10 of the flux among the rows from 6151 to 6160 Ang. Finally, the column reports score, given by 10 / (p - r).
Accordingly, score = 158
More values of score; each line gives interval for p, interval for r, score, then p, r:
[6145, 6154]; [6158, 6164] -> 68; 0.94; 0.79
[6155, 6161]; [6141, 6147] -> -96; 0.86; 0.96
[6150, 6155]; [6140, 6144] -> -293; 0.92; 0.96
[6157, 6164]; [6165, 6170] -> 102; 0.81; 0.71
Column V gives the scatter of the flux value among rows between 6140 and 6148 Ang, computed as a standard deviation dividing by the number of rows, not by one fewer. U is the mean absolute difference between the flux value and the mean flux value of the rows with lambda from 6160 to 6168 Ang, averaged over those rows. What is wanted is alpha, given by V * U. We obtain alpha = 0.08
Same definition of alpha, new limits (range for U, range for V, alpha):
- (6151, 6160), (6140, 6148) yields 0.05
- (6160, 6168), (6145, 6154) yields 0.21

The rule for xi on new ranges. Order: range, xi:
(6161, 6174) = 5.855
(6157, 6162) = 7.219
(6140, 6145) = 9.171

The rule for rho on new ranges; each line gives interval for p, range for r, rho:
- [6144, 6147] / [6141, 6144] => 0.6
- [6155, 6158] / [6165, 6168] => 0.8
